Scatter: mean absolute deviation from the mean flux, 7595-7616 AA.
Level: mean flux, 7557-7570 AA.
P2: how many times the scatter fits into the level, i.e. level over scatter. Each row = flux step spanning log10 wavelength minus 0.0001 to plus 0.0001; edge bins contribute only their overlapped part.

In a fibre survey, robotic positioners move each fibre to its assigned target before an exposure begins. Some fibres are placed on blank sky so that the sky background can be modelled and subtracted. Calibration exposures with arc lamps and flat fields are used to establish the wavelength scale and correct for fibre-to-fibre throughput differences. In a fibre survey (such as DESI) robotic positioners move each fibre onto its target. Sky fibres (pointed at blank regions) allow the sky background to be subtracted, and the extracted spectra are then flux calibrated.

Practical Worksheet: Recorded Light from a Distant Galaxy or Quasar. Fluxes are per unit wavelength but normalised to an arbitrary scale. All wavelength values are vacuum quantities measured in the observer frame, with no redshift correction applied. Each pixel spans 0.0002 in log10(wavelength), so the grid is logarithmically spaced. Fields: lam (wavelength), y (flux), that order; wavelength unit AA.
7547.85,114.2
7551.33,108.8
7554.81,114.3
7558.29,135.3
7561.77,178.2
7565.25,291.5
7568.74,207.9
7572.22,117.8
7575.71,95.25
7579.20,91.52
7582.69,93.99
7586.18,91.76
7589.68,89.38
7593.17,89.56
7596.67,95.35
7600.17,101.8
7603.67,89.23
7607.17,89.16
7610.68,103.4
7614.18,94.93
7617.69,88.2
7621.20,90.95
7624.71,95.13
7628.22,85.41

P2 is 44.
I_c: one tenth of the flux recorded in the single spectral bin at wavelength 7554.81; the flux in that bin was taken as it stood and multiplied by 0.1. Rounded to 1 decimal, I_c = 11.4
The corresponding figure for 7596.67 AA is 9.5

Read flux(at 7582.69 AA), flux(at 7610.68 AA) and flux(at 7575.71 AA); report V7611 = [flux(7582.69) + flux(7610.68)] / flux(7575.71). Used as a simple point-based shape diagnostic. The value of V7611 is 2.07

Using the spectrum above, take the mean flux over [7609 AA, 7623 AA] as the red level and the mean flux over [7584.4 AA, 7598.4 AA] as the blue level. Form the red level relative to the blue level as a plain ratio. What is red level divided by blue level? 1.03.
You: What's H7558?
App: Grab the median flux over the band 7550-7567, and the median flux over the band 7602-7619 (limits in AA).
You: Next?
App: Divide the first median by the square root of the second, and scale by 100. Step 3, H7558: 1432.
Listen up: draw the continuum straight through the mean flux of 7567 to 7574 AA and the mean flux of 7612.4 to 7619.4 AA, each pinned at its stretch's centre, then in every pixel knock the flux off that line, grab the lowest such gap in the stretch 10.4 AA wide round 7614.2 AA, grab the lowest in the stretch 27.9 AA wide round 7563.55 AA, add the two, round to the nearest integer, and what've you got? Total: -124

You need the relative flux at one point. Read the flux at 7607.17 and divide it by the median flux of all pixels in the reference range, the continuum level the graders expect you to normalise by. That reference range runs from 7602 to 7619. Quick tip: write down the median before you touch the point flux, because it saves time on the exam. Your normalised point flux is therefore 1.00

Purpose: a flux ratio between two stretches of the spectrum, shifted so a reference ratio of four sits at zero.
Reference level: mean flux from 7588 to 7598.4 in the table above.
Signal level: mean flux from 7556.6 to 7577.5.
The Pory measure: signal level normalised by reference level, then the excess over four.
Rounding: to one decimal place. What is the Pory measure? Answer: -2.1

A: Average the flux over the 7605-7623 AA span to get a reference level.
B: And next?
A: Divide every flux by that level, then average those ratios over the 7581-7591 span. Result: 0.98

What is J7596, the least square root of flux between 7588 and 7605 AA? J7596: 9.4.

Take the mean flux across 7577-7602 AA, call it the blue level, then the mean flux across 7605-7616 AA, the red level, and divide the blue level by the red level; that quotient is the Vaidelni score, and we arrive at 1.0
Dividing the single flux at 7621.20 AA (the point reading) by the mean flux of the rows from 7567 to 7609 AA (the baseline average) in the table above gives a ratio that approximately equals 0.87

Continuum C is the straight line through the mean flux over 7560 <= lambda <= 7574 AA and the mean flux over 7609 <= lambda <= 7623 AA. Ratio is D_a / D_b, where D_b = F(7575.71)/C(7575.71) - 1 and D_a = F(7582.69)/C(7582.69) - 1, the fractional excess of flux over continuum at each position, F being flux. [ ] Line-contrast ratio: 0.92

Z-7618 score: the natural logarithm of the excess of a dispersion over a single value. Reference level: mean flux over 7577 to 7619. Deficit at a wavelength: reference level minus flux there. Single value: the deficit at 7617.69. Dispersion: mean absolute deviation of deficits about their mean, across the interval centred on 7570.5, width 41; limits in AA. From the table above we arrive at 3.71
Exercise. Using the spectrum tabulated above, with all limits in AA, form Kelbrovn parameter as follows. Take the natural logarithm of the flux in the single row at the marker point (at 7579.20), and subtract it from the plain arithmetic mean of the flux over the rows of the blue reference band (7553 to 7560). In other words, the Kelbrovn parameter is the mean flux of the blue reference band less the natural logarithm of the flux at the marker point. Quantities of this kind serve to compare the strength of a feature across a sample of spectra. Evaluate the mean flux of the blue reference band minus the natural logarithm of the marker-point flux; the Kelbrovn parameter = 120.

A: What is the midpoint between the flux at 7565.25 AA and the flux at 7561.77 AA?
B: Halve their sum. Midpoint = 235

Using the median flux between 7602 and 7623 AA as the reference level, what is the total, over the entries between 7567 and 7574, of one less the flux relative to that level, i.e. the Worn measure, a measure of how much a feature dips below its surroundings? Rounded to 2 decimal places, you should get -1.62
